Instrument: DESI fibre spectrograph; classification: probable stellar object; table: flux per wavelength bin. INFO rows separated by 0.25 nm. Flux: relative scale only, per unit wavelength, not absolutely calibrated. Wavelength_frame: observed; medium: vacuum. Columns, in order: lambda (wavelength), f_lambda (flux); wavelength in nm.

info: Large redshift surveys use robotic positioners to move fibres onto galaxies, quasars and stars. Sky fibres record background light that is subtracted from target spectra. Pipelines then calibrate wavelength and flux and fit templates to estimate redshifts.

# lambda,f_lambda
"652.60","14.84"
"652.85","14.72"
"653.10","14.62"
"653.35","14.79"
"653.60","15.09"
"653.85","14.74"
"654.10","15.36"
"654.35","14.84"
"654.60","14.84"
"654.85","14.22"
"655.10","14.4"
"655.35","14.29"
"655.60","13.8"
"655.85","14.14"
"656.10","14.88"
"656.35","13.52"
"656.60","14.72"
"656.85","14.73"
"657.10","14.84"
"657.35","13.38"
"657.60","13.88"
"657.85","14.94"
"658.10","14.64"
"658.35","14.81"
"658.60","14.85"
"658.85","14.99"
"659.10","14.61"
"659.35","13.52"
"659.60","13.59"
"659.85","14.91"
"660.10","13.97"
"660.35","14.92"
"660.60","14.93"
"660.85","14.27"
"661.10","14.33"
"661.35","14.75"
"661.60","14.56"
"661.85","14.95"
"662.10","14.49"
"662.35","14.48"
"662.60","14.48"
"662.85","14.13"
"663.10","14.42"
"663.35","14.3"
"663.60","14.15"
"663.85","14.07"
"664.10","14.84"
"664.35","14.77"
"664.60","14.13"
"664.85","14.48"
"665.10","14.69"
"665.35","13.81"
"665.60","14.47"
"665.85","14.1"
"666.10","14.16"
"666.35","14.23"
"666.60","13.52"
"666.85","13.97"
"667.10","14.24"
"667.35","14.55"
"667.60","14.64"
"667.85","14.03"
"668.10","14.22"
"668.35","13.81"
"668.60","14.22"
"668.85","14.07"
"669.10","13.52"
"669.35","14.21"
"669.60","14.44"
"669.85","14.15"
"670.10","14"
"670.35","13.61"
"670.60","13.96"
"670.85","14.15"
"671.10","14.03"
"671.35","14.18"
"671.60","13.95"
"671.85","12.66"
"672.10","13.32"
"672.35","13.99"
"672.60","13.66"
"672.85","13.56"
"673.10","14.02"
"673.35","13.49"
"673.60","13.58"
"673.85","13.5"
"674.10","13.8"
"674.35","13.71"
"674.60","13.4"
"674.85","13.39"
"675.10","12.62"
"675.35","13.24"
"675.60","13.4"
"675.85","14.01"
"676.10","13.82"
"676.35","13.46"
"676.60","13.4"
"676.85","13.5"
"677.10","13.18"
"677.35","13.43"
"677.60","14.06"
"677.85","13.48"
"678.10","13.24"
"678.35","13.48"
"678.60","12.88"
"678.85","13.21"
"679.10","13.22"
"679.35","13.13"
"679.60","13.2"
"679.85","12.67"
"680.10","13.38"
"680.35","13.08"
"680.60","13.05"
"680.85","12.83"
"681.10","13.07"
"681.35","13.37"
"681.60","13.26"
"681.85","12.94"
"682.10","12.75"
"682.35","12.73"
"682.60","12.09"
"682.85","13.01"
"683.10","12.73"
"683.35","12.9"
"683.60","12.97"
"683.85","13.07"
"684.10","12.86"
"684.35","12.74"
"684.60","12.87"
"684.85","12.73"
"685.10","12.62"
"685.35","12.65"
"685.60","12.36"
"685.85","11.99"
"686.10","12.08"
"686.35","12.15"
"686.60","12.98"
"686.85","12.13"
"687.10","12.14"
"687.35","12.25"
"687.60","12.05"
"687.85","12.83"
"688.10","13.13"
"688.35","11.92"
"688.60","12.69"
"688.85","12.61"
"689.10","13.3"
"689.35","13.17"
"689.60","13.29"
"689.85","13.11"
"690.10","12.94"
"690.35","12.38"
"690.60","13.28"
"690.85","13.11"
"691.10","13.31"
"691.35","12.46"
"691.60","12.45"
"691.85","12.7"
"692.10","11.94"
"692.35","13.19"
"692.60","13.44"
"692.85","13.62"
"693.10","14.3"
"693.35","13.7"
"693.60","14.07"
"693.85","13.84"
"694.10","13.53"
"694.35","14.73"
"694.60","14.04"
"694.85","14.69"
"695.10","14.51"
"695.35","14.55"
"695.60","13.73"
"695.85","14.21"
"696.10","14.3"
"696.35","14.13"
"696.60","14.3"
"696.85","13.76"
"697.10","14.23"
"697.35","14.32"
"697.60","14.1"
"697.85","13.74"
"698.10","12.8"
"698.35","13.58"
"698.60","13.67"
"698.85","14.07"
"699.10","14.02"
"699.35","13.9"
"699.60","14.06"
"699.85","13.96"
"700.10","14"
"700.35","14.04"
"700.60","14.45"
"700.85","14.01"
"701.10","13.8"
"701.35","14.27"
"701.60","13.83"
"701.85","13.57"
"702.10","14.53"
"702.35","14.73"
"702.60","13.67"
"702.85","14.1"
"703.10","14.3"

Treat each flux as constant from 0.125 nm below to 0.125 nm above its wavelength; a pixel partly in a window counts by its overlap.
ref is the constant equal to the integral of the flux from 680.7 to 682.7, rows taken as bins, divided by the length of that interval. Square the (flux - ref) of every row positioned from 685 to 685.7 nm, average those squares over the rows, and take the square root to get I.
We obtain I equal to 0.4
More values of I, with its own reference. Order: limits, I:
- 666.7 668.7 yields 1.3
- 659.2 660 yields 1.3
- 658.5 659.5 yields 1.7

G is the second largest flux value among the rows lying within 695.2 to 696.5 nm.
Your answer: 14.3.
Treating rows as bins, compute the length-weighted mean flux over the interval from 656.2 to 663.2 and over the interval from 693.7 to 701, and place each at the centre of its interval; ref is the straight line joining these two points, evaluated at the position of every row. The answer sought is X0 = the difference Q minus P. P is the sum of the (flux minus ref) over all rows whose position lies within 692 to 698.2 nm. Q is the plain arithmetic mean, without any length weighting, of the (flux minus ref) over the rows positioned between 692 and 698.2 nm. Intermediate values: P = -4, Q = -0.16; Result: 4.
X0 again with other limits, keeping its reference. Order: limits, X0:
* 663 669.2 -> 4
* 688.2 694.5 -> 23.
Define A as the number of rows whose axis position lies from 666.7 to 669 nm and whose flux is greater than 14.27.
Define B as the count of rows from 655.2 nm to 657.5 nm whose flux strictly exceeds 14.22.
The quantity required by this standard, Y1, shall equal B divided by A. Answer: 2.5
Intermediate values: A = 2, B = 5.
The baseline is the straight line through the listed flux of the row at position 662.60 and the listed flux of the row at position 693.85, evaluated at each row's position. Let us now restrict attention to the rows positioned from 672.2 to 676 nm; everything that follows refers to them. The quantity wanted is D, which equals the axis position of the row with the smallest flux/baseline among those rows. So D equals 675.10 nm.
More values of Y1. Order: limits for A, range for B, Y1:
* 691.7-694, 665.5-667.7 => 5.0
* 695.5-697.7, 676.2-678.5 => 0.0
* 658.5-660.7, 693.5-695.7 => 0.7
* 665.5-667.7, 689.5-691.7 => 0.0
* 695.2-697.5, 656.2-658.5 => 1.5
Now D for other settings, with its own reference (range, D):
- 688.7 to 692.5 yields 692.10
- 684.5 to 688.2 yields 685.85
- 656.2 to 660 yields 657.35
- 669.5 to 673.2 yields 671.85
